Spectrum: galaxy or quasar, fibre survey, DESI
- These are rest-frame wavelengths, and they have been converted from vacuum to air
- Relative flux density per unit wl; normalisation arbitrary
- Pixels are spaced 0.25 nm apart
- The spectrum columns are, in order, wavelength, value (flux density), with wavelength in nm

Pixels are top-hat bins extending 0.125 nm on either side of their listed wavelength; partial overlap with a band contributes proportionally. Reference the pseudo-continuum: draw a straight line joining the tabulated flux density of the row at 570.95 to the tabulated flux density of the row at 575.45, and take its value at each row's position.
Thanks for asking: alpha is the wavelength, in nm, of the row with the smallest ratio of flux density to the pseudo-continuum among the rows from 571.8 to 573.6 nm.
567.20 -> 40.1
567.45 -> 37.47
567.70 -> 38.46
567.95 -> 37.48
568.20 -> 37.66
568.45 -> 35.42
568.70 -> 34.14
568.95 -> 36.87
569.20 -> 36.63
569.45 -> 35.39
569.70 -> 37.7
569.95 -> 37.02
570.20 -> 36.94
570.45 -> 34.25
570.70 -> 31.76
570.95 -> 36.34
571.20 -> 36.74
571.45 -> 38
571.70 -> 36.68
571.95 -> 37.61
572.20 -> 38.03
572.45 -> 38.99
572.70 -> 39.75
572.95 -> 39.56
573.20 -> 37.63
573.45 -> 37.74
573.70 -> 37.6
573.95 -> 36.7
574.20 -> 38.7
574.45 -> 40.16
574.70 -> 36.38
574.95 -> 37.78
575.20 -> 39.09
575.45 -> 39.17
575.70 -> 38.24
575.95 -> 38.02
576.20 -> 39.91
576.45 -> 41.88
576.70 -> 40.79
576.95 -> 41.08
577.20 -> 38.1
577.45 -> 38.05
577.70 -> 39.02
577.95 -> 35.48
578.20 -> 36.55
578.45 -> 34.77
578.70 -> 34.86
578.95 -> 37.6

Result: 573.45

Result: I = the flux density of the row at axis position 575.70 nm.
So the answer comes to 38.24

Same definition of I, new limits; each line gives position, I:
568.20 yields 37.66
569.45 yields 35.39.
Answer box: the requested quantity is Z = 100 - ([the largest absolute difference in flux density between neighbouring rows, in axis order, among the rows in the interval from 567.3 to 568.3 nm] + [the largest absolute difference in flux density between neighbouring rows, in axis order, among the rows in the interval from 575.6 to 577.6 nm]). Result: 96.0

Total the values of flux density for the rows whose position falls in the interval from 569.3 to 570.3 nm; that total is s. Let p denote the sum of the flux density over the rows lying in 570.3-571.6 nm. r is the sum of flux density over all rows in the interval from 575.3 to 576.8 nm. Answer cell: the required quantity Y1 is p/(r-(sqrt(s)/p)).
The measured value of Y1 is 0.7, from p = 177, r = 238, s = 147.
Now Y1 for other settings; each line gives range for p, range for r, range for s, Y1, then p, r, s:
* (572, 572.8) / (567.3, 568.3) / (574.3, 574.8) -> 0.8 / 117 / 151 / 77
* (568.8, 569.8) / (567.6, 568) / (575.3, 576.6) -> 1.9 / 147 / 76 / 197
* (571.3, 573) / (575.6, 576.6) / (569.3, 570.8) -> 1.7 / 269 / 158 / 213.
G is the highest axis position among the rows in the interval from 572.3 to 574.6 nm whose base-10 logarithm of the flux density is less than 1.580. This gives 573.95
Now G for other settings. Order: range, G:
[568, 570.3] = 570.20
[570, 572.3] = 571.95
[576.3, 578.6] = 578.45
